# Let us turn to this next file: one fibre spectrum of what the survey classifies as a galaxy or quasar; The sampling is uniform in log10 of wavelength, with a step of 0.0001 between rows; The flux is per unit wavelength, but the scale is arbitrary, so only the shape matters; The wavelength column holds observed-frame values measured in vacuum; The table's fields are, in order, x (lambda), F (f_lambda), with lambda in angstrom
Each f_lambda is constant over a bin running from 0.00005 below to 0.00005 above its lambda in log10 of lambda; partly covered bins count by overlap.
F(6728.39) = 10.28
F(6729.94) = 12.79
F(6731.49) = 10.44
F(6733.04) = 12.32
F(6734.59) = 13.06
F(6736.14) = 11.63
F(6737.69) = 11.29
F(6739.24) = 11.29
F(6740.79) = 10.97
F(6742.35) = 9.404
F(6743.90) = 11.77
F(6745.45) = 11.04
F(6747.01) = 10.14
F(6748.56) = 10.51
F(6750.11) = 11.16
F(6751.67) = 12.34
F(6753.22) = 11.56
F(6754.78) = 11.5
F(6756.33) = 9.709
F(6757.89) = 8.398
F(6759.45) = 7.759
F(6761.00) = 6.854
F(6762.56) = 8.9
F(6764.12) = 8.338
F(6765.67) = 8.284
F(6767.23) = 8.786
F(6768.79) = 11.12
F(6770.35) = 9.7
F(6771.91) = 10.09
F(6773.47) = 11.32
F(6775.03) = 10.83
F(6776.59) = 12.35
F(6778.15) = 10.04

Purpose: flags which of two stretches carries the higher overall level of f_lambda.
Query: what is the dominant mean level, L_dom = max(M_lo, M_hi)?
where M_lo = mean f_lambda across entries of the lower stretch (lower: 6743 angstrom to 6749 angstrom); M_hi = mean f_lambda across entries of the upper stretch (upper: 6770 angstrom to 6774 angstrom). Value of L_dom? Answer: 10.9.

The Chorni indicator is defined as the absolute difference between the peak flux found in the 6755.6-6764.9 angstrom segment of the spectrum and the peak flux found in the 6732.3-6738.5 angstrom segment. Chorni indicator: 3.4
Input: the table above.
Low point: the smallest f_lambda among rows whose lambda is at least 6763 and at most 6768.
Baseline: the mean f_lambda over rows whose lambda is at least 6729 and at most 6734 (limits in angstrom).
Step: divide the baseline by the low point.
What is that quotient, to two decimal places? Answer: 1.43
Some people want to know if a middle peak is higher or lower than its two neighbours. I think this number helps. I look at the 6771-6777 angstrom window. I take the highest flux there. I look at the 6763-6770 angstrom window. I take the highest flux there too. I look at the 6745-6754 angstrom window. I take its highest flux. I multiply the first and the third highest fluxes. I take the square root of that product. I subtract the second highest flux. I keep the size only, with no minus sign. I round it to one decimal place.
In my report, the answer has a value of 1.2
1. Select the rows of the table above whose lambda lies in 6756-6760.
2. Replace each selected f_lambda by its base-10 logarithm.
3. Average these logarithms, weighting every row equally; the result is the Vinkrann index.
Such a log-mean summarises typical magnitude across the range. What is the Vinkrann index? 0.93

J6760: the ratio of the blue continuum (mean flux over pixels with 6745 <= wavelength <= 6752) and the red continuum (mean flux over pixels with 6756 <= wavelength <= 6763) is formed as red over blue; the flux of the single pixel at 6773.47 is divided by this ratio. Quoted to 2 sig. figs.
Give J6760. 15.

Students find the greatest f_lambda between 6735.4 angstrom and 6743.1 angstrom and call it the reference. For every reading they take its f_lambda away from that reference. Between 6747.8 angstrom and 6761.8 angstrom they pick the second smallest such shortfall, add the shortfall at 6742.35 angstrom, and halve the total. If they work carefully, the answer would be 1.1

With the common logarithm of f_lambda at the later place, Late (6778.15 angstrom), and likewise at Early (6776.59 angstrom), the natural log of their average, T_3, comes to 0.05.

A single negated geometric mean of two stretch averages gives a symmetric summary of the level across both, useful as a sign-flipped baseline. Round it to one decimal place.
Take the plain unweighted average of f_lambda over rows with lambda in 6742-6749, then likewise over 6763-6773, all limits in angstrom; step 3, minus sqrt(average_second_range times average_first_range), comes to -10.0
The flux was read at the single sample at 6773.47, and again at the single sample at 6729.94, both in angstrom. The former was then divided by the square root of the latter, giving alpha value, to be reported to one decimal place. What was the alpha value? 3.2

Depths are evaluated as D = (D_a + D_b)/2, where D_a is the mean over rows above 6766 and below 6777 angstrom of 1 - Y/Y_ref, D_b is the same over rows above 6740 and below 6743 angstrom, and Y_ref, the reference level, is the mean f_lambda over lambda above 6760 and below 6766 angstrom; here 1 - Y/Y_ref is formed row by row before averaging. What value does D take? -0.28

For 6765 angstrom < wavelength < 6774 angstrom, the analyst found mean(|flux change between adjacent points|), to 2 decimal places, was 1.18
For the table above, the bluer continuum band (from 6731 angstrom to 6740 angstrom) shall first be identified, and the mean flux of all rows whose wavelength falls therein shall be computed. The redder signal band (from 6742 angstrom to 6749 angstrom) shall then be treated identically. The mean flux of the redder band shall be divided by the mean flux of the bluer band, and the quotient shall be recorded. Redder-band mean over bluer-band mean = 0.91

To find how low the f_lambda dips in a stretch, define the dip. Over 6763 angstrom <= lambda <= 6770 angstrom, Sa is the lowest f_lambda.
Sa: 8.284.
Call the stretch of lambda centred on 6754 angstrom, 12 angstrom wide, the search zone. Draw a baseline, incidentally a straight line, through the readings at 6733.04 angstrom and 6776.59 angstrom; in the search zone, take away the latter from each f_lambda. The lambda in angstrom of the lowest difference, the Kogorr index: 6759.45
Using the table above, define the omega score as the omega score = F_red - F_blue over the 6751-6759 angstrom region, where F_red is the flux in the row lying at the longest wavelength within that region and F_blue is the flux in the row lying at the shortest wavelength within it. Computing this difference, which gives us -3.9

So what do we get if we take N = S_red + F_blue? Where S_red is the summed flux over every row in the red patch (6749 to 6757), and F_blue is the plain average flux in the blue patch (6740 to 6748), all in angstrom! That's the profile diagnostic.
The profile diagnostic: 66.9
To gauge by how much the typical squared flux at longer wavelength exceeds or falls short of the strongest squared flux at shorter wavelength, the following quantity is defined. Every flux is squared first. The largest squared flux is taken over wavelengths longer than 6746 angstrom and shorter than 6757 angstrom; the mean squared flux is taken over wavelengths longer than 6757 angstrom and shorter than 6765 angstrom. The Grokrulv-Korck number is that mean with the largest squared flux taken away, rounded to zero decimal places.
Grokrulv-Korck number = -87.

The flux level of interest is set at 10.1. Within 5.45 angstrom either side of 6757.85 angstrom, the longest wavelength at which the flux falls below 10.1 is 6762.56 angstrom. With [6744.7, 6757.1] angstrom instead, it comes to 6756.33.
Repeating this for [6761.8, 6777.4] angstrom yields 6771.91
